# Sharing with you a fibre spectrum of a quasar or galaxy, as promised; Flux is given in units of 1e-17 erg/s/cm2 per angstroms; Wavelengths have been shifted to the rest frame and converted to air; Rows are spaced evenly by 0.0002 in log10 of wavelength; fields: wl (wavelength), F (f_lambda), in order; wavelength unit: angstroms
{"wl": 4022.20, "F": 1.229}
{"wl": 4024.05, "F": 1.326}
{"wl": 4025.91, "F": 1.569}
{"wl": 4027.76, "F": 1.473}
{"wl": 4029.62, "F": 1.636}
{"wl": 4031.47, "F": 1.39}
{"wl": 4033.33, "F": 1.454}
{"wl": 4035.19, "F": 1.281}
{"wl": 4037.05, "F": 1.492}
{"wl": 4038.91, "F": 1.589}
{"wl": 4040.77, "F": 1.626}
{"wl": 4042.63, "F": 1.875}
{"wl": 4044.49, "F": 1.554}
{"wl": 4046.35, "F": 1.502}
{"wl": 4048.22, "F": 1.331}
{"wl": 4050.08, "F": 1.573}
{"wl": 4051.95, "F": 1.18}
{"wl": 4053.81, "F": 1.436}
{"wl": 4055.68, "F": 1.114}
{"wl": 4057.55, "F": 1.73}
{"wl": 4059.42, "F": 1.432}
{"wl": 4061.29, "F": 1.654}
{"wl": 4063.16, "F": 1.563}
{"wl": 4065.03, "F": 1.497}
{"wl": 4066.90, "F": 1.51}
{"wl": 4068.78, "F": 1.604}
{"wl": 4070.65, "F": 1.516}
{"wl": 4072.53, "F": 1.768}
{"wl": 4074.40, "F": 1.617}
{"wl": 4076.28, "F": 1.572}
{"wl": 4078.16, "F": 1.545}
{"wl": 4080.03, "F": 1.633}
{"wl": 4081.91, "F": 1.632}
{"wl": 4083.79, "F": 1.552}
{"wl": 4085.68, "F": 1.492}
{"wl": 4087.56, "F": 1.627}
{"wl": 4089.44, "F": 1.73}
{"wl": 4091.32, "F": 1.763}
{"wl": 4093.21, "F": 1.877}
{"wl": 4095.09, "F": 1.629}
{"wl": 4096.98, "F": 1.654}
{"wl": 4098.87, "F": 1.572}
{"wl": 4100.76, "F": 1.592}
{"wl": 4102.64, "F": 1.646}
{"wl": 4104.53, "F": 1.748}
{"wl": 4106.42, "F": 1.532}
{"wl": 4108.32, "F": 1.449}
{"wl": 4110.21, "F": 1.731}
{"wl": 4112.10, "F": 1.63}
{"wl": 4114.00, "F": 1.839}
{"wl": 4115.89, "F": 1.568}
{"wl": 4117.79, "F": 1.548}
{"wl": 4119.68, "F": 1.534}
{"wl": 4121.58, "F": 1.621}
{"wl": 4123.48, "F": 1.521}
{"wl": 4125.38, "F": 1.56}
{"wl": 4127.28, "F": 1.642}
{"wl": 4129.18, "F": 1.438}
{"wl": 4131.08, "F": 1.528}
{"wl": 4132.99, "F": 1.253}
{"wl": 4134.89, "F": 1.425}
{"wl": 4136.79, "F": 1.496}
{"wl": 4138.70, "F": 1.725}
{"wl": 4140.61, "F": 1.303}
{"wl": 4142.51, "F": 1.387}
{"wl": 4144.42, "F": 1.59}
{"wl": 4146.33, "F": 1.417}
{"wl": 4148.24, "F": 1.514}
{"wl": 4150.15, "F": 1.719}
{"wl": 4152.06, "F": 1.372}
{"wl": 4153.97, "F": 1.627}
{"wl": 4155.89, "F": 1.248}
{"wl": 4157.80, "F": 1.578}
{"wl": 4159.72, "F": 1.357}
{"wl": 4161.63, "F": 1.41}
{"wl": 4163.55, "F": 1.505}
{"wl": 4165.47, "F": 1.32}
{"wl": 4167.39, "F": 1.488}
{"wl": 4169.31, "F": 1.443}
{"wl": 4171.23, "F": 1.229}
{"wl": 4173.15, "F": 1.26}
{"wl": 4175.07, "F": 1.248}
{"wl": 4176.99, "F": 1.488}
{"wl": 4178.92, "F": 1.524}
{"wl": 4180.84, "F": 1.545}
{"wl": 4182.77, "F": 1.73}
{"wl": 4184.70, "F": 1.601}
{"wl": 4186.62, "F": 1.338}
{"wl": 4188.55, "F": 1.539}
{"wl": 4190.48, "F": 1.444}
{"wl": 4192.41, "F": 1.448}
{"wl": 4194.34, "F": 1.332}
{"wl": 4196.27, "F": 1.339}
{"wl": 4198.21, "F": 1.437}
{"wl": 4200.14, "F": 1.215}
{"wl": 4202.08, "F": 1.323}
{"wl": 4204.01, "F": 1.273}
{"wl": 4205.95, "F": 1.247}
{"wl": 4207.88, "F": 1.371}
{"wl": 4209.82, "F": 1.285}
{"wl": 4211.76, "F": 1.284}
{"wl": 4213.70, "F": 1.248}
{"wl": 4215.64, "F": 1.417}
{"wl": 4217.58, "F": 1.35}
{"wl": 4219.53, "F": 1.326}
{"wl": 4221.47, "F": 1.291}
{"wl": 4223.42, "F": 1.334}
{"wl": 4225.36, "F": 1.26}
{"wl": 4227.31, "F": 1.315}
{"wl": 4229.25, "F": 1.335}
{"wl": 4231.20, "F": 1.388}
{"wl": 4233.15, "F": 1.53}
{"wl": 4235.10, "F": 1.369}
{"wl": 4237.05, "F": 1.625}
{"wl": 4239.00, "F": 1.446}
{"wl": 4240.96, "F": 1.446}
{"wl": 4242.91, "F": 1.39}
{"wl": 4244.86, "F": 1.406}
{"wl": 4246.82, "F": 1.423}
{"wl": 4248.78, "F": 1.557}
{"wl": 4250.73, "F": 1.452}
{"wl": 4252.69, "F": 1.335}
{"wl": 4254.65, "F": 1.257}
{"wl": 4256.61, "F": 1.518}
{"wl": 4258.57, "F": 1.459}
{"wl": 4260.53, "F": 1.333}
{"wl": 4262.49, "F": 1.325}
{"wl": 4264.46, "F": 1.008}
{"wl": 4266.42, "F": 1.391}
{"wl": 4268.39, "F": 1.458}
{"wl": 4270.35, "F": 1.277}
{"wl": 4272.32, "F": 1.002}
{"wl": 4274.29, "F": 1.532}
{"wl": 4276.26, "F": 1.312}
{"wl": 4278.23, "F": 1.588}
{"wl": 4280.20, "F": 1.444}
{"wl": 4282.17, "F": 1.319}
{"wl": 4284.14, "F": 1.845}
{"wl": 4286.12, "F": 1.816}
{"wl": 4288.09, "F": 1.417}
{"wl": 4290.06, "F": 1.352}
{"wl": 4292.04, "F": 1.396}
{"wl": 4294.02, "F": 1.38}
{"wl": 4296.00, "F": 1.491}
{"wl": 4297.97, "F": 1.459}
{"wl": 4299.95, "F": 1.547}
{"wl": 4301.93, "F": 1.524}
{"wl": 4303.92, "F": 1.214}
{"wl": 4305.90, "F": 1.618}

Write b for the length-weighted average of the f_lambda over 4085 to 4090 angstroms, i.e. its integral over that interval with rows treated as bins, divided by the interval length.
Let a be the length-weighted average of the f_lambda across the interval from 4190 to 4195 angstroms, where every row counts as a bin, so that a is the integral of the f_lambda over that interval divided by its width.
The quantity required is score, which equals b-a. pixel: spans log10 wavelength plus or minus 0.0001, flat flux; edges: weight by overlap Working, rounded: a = 1.41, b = 1.62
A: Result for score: 0.21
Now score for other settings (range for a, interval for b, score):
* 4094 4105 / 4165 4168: -0.23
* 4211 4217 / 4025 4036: 0.15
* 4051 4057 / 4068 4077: 0.34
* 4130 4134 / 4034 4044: 0.18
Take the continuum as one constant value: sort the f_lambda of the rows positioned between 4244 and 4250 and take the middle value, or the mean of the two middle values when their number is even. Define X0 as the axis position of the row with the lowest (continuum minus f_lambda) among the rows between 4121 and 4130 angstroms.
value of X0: 4127.28 angstroms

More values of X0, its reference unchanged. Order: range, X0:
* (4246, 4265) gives 4248.78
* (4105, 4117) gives 4114.00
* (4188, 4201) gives 4188.55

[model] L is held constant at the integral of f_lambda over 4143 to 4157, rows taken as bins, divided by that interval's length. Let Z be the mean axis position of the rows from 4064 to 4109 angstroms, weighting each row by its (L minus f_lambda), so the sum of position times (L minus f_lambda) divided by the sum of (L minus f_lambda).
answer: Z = 4088.5 angstroms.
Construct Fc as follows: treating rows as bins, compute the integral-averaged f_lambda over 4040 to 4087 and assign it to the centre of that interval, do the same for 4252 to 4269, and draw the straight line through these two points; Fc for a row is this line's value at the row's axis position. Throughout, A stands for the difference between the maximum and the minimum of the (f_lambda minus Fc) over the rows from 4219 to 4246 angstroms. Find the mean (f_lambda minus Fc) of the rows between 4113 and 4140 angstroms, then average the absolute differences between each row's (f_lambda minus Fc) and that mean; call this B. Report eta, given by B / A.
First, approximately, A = 0.38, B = 0.091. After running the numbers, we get 0.24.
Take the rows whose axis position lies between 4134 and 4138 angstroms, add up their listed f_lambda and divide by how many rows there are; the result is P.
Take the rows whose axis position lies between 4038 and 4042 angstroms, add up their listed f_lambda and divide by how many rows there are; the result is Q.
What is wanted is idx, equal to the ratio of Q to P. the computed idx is 1.10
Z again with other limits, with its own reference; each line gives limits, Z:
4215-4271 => 4243.9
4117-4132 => 4123.3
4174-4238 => 4211.6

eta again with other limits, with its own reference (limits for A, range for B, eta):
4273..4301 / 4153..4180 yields 0.21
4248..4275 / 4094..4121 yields 0.14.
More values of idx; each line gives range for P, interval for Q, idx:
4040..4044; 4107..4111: 0.91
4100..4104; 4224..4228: 0.80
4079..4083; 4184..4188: 0.90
